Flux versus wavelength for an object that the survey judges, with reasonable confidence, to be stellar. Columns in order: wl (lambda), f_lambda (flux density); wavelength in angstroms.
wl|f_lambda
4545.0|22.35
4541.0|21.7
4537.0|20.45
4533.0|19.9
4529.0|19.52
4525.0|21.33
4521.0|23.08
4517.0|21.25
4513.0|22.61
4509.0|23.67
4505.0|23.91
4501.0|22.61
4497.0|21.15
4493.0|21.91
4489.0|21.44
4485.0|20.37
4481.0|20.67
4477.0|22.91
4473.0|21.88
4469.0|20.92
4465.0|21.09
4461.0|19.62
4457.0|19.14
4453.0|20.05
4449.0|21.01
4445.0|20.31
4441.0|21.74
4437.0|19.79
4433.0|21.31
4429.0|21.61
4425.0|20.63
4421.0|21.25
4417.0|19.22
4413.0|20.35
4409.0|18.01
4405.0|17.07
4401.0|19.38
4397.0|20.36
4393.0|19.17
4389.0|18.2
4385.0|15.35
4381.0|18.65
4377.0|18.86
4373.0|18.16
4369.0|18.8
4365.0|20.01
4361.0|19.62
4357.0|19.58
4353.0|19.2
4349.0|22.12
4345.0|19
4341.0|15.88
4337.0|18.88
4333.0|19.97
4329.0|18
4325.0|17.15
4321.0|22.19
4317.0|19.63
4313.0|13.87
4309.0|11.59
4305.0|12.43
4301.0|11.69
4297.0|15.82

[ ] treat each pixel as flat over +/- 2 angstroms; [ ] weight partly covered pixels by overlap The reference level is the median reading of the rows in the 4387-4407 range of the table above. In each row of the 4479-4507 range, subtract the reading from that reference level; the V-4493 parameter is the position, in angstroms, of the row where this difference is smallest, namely 4505.0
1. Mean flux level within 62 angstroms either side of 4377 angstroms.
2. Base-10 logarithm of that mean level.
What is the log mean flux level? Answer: 1.28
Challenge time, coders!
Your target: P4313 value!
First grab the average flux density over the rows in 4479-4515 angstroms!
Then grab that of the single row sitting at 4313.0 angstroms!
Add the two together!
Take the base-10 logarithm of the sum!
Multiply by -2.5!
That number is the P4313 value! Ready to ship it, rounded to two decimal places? -3.89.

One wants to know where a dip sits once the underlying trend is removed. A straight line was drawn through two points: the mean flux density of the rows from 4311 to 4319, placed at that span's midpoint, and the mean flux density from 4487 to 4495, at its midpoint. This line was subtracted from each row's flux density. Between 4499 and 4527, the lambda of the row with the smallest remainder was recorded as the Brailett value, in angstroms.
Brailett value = 4525.0 angstroms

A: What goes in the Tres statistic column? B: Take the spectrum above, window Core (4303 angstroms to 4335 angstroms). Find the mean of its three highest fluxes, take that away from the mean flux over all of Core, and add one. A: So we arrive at -2.7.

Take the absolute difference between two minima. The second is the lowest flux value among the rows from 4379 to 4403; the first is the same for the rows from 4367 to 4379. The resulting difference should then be 2.8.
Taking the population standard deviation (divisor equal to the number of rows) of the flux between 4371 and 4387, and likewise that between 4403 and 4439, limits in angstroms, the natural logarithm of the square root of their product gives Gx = 0.37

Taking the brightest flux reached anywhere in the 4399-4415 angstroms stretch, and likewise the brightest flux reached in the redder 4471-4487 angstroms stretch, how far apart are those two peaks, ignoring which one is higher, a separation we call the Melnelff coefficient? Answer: 2.6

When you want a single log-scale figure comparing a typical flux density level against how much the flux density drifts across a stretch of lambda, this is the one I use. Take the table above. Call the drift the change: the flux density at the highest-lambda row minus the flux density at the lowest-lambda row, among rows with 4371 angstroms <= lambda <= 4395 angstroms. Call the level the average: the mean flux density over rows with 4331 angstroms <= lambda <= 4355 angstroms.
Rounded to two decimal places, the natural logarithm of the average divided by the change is 2.94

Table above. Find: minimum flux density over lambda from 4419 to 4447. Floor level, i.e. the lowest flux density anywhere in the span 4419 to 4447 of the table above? 19.79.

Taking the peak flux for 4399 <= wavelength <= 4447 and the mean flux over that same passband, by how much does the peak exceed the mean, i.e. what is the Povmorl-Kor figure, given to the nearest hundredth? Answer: 1.68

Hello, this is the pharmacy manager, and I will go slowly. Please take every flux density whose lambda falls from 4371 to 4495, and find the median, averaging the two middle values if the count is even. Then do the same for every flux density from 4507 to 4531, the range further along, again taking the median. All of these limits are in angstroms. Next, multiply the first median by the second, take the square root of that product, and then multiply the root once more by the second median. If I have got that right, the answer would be 465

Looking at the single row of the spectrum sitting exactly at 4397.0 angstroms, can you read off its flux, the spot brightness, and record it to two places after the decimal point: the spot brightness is 20.36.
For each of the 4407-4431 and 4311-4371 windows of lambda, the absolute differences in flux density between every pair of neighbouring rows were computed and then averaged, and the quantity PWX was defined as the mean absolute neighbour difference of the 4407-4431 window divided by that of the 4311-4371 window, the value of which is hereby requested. 0.63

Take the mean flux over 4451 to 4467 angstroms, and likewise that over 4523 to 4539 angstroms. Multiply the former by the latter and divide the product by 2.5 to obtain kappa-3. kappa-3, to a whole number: 162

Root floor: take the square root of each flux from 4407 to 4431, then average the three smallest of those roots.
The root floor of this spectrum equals 4.38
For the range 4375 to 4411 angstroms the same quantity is 4.10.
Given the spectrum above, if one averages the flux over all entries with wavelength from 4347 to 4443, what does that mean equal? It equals 19.5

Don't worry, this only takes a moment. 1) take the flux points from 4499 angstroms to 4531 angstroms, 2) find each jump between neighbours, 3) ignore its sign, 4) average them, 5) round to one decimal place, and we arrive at 1.3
